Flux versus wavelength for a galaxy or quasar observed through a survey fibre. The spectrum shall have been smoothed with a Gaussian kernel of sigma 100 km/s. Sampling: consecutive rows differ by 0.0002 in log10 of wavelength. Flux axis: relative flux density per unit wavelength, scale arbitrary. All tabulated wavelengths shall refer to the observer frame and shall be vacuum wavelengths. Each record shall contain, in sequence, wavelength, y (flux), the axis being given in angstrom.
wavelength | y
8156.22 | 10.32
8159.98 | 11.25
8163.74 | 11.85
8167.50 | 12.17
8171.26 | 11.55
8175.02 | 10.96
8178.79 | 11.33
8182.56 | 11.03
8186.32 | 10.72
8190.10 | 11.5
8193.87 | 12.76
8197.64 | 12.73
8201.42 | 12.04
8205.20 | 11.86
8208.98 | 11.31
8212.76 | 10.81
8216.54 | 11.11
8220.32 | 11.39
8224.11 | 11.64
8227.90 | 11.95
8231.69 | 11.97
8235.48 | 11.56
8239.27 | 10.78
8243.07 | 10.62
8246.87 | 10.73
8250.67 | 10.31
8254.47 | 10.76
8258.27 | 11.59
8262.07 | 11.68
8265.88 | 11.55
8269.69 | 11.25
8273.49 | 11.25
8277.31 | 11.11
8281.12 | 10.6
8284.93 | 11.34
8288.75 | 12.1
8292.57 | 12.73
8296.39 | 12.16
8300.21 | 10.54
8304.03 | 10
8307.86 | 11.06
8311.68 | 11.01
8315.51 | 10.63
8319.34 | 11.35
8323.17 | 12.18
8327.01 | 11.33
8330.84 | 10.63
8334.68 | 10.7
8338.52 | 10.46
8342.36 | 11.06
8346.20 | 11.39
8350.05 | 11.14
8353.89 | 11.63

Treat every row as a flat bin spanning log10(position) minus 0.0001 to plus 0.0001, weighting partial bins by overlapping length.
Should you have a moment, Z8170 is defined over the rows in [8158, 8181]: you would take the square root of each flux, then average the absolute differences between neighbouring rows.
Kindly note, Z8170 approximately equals 0.074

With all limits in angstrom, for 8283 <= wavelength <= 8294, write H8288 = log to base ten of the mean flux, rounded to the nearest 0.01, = 1.08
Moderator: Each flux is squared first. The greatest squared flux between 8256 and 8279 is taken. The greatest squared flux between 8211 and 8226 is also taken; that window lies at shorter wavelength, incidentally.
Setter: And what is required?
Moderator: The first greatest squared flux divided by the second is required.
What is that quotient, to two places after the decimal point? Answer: 1.01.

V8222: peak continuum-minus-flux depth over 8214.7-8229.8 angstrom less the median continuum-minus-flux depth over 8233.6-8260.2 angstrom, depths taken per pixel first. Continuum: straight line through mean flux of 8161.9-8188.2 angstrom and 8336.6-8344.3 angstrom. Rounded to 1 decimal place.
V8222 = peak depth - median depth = -0.2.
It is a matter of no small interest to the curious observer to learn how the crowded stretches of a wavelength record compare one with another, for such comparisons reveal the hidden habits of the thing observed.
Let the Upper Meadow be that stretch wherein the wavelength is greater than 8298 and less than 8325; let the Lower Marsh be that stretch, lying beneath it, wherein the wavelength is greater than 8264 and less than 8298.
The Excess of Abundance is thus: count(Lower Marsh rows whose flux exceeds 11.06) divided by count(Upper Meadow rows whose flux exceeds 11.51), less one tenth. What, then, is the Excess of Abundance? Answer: 8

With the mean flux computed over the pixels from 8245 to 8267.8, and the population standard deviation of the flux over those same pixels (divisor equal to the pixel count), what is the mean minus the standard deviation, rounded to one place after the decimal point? 10.6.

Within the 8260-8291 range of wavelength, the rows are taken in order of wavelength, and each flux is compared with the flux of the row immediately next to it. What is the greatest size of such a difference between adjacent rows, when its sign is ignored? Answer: 0.76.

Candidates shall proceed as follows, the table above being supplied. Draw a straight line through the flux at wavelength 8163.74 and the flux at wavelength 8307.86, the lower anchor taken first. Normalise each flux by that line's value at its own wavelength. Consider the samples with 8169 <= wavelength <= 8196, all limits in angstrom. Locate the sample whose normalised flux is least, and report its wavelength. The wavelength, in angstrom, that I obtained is 8186.32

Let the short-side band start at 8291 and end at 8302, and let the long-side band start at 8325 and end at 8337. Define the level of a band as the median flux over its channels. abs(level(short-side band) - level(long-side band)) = 1.5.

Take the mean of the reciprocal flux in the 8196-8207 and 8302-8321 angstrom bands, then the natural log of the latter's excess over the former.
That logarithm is -5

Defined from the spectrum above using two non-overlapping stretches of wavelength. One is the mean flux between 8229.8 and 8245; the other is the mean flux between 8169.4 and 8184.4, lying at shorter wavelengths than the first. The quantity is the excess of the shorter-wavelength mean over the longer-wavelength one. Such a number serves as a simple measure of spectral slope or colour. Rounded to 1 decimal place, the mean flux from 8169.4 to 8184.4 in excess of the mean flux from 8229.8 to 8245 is 0.0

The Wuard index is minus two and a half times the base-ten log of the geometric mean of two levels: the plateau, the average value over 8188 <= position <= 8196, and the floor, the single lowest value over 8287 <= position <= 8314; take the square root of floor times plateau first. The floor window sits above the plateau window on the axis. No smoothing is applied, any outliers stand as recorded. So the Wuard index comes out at -2.60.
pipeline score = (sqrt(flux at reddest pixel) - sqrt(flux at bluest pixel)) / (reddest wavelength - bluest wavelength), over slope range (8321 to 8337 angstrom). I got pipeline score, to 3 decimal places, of -0.019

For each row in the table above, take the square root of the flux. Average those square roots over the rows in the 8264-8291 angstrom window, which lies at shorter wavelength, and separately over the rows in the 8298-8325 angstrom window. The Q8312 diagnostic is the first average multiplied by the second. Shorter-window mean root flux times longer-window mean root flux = 11.1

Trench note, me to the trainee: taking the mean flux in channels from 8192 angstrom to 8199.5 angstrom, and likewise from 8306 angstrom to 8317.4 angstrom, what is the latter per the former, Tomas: 0.86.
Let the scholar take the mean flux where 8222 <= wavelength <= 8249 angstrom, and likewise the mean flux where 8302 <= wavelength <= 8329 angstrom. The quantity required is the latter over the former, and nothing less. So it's 0.98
